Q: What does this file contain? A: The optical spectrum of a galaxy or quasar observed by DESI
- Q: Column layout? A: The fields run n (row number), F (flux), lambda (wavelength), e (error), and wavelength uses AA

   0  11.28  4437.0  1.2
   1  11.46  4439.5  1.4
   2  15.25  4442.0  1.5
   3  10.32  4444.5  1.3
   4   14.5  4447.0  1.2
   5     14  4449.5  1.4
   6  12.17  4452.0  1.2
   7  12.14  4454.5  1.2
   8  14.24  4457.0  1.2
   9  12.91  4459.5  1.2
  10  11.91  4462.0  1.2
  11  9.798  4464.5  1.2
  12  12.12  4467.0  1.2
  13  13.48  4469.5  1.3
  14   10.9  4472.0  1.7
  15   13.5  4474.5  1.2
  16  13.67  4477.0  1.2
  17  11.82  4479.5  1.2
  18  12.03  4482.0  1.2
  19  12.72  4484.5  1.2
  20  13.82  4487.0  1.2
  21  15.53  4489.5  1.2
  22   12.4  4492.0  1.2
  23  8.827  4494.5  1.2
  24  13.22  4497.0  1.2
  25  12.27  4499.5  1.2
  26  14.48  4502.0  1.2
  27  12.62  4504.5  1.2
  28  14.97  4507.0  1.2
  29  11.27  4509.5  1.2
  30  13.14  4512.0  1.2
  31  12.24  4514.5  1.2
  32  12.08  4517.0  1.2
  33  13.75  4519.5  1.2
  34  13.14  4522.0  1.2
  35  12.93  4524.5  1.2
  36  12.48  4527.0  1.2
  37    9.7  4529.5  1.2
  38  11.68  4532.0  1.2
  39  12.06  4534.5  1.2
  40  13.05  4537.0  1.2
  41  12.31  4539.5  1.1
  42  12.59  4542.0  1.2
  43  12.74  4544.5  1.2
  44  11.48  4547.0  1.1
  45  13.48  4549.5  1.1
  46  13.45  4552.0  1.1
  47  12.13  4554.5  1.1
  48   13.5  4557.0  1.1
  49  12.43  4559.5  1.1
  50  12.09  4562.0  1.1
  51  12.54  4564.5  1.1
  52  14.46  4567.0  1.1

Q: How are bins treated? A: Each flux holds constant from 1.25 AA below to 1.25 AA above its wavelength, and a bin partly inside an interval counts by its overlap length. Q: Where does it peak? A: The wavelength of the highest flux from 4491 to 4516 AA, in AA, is 4507.0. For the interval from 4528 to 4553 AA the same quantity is 4549.5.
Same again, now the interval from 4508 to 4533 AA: 4519.5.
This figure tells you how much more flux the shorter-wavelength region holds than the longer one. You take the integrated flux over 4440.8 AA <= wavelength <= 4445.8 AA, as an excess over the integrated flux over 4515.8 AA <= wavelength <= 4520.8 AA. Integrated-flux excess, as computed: -0.7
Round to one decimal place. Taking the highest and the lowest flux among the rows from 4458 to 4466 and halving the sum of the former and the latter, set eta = 11.4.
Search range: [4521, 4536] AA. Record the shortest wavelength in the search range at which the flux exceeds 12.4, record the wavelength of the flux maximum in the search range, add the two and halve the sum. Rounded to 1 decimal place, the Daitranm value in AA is 4522.0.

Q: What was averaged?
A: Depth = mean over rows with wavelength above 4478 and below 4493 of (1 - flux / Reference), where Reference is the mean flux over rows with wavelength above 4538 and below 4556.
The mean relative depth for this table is -0.04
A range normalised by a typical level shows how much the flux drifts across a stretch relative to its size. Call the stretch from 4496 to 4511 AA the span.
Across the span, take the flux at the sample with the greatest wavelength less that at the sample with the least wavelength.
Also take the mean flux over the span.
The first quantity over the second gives -0.15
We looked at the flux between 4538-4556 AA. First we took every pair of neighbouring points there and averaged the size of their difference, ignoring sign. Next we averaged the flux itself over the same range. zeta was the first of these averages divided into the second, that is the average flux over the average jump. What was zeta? 15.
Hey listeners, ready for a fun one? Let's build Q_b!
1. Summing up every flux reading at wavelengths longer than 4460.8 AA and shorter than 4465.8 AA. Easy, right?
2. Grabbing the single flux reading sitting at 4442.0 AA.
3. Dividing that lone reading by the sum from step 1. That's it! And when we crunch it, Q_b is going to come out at 0.70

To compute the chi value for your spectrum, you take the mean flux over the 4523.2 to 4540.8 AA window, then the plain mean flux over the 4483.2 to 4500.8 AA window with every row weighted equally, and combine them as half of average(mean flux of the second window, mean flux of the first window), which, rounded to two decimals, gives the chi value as 6.18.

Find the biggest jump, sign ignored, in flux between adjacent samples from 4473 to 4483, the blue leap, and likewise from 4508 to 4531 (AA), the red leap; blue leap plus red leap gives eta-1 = 4.6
